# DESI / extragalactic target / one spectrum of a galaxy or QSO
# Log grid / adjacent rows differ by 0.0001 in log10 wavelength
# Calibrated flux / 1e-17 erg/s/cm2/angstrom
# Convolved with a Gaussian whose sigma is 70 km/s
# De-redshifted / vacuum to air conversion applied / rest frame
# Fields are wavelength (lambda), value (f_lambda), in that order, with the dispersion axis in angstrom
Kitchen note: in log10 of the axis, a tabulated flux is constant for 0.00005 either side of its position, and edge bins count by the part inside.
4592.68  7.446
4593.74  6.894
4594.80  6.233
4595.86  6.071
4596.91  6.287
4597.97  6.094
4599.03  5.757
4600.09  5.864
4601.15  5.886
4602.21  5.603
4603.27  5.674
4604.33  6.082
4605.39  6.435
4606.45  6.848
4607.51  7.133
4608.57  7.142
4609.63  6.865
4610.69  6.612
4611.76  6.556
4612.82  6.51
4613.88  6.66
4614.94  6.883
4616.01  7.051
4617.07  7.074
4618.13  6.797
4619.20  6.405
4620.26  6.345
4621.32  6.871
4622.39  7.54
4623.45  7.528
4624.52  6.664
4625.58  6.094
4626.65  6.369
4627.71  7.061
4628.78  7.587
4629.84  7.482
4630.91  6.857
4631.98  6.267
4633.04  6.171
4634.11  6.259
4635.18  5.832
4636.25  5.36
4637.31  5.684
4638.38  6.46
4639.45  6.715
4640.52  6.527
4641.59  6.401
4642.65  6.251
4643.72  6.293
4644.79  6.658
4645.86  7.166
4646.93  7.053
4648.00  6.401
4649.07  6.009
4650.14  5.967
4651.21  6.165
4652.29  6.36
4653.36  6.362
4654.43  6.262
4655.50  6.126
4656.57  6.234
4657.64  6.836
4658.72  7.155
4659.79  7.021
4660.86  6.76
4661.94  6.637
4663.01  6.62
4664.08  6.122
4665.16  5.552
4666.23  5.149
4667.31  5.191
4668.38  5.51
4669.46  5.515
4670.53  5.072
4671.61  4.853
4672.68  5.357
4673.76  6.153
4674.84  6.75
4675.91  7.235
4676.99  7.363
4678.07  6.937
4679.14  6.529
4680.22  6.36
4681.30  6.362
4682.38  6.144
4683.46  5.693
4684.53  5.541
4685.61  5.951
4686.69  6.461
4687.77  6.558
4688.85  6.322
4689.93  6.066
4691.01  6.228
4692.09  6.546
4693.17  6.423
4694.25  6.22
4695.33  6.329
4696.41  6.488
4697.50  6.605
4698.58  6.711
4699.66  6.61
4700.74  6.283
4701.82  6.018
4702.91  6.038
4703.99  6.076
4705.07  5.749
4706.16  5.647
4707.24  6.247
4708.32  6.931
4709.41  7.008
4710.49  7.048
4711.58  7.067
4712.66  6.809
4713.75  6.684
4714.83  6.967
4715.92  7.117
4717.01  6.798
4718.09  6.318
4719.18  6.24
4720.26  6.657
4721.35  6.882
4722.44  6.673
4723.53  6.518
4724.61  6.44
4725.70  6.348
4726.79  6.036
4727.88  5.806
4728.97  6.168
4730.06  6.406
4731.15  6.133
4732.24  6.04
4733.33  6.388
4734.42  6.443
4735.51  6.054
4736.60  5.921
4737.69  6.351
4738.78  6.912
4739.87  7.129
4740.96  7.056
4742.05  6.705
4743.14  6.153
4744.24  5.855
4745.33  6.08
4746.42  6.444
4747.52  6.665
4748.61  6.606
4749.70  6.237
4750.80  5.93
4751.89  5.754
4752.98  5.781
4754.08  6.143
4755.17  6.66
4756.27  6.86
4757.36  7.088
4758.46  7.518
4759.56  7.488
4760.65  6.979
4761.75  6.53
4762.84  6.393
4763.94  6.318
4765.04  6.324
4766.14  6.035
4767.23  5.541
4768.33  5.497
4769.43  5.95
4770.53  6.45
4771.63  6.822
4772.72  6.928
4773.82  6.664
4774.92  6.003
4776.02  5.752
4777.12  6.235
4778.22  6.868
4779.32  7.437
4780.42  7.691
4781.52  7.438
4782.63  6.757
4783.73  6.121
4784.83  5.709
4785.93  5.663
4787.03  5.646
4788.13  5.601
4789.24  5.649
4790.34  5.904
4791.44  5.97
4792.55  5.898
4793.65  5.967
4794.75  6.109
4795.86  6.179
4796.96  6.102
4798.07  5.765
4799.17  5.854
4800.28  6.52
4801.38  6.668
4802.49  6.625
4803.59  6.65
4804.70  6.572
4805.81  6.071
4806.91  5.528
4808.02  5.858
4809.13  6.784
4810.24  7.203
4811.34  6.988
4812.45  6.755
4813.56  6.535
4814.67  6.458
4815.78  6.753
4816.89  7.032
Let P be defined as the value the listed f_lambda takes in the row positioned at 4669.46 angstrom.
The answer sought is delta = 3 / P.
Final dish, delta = 0.544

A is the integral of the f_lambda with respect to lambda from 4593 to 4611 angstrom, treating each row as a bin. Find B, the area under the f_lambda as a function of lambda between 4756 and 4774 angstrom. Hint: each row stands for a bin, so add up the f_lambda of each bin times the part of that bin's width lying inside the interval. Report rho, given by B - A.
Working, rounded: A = 114.0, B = 118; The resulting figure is 4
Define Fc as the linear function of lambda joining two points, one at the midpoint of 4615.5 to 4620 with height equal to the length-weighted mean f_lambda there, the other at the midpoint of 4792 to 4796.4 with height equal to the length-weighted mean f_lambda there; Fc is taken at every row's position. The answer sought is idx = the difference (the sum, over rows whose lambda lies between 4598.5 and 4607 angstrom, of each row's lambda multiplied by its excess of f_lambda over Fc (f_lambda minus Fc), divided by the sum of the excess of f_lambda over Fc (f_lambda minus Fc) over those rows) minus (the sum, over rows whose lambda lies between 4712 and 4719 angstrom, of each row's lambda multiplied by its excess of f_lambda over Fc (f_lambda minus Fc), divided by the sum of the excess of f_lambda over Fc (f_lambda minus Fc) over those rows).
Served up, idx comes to -113.1 angstrom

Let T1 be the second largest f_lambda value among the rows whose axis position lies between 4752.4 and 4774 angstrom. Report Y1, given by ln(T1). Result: 2.01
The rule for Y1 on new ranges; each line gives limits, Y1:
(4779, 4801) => 2.01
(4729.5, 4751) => 1.95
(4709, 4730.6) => 1.96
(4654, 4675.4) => 1.95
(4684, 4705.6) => 1.89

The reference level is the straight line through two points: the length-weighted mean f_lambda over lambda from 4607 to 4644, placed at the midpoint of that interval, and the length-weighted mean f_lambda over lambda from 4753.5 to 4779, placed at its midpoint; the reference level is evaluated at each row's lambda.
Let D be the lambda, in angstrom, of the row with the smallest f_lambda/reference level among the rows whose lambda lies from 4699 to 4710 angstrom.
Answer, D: 4706.16 angstrom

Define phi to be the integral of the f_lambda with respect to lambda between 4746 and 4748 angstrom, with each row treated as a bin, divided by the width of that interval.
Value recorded 6.5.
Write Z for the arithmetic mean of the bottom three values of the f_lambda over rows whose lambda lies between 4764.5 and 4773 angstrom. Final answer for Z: 5.66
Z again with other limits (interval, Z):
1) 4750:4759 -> 5.82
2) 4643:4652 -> 6.05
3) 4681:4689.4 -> 5.73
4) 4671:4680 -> 5.45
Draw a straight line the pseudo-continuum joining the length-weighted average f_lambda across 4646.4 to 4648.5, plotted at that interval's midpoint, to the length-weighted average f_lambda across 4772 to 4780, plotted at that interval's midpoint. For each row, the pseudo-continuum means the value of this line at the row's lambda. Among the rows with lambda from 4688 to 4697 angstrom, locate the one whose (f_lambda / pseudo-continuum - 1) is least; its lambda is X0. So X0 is 4689.93 angstrom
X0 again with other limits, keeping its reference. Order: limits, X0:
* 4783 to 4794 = 4788.13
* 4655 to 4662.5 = 4655.50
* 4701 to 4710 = 4706.16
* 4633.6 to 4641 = 4636.25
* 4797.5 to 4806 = 4798.07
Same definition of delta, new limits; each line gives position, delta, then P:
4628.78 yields 0.395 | 7.587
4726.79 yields 0.497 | 6.036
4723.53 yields 0.460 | 6.518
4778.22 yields 0.437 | 6.868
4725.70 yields 0.473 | 6.348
